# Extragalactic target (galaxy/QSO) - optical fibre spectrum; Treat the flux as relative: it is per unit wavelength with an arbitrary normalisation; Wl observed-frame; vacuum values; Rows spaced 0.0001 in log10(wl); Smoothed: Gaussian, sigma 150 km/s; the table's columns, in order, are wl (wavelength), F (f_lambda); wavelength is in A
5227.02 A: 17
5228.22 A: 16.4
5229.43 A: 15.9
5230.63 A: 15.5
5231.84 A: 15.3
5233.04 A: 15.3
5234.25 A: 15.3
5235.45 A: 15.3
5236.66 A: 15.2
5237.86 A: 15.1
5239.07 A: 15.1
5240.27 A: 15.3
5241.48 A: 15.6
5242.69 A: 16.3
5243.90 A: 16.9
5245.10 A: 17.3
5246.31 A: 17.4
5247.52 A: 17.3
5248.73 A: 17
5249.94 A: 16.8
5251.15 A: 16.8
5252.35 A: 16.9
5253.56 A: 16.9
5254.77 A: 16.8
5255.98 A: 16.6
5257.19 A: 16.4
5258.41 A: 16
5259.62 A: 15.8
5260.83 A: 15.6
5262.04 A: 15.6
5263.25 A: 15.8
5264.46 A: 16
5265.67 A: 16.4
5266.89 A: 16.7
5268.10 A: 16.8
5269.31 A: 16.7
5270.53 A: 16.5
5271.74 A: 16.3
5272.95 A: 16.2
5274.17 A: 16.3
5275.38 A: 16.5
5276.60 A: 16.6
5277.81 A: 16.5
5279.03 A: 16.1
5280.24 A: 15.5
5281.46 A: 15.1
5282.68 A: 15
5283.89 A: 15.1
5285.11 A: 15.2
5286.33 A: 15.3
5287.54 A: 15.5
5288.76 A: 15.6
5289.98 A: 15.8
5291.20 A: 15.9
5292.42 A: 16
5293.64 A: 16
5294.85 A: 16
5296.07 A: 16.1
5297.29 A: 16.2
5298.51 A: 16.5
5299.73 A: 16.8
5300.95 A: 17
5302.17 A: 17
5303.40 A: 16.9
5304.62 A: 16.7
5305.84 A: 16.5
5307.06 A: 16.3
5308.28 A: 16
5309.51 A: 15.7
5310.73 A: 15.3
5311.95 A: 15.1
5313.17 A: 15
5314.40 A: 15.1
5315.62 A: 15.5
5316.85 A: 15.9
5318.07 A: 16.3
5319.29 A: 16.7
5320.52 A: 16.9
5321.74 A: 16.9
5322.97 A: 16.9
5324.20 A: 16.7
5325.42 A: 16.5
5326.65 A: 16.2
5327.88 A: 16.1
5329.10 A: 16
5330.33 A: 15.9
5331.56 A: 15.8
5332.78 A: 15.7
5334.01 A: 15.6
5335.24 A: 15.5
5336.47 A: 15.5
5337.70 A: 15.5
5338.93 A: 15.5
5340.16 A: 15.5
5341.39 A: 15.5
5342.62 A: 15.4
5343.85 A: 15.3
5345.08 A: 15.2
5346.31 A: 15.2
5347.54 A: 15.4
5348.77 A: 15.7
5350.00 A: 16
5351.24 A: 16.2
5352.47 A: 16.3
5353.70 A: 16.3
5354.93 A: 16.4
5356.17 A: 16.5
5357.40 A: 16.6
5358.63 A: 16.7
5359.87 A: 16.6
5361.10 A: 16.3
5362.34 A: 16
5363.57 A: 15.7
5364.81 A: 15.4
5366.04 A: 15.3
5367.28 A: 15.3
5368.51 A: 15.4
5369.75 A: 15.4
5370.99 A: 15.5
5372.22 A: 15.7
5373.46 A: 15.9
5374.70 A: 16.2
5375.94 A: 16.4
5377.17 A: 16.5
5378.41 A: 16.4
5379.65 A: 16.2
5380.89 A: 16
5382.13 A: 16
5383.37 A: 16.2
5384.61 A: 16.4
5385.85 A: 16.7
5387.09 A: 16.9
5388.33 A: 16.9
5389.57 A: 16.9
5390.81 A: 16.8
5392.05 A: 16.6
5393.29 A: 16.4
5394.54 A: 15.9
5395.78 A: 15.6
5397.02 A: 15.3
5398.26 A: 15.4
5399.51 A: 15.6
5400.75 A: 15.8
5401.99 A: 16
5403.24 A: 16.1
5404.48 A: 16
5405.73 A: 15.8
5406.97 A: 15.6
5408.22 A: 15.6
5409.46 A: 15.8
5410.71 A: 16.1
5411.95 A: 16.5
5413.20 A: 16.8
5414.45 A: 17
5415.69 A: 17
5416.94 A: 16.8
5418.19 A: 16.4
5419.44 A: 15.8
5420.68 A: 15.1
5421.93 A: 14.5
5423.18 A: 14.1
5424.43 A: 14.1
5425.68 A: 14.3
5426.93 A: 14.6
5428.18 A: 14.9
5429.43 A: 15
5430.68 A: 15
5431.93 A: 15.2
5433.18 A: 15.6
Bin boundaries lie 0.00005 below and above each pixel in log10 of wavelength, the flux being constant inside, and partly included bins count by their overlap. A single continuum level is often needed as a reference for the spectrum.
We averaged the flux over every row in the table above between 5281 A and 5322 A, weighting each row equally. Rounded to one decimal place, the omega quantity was 16.0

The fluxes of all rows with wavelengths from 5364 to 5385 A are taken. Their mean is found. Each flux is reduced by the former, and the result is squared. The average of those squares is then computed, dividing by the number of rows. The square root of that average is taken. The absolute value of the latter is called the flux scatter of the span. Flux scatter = 0.42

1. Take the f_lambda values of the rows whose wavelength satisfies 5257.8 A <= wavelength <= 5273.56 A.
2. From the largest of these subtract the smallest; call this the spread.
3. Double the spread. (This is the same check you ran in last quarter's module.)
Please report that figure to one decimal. 2.4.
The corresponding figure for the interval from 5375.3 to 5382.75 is 1.0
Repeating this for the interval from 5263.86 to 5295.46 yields 3.6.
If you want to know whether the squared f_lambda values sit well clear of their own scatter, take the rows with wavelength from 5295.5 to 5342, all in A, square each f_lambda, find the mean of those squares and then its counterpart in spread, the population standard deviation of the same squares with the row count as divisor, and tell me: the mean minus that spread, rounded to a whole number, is 240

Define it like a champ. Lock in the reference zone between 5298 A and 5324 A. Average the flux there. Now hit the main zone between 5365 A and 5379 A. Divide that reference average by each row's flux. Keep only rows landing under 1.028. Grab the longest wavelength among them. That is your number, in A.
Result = 5378.41 A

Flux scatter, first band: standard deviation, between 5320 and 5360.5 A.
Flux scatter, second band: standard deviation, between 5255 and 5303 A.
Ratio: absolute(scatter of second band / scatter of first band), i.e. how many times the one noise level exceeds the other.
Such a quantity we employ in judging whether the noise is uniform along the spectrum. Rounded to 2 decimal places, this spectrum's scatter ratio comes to 1.00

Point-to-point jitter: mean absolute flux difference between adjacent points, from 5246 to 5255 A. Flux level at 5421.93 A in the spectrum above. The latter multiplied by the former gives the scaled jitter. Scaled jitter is 1.7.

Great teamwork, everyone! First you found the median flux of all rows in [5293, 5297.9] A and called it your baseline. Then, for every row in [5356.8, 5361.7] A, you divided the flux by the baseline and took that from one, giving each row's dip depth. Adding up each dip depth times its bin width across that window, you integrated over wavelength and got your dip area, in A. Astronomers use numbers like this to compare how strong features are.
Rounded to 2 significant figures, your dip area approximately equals -0.15 A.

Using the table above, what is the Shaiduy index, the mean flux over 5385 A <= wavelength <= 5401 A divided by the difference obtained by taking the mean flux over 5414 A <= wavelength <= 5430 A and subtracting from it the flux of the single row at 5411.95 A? -14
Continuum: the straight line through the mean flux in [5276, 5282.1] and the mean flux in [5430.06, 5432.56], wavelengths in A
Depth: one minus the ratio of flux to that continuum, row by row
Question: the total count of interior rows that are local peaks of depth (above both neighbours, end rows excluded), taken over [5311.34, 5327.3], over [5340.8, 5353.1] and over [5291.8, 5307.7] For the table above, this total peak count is 2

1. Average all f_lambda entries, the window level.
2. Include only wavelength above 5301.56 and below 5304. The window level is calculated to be 16.9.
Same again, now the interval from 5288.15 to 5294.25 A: 15.9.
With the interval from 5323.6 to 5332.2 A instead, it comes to 16.2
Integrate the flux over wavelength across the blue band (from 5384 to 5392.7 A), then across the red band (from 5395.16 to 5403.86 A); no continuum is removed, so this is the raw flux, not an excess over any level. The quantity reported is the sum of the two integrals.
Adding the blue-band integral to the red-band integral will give 282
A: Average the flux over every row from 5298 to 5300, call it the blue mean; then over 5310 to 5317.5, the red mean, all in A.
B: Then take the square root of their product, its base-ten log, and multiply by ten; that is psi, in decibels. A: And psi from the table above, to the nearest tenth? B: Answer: 12.0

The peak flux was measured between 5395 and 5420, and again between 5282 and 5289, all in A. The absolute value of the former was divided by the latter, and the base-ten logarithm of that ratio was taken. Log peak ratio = 0.037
